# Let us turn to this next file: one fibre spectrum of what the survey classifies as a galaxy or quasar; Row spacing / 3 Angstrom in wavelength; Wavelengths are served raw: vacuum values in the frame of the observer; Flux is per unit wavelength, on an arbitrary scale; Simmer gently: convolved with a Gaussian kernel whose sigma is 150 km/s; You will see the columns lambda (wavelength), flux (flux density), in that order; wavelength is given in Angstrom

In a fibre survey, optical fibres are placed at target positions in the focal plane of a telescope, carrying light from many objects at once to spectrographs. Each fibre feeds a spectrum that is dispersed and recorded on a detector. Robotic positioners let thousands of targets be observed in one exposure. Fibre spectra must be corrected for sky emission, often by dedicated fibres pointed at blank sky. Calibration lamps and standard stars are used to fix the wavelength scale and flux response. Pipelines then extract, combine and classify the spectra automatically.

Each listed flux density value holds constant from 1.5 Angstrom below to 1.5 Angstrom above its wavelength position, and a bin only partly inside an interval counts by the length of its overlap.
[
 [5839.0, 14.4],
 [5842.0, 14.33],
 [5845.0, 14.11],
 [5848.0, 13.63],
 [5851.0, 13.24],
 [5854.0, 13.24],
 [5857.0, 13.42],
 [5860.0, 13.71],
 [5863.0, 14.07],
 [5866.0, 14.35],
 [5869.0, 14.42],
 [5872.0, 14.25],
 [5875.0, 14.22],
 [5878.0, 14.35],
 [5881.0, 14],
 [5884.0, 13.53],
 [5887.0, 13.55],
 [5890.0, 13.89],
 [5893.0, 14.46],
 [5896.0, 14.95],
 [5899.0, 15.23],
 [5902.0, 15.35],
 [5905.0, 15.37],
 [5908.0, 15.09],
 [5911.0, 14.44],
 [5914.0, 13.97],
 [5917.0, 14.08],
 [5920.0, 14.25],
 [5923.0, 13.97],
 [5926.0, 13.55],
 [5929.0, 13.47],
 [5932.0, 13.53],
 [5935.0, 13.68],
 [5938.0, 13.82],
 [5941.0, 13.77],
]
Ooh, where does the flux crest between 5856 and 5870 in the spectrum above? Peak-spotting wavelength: 5869.0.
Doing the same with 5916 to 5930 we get 5920.0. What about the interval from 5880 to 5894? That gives 5893.0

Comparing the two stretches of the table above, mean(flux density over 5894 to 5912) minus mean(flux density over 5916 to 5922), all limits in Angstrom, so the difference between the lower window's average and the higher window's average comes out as 0.9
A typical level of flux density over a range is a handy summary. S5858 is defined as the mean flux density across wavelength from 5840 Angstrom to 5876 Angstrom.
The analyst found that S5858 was 13.9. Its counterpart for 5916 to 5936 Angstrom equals 13.8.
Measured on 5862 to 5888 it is 14.1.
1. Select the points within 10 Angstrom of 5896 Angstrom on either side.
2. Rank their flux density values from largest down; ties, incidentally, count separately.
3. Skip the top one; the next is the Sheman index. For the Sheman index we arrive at 15.35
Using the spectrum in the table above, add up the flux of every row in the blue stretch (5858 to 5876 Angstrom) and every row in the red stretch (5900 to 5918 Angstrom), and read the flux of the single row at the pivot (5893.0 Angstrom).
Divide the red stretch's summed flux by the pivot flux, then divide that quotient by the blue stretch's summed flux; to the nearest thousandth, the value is 0.072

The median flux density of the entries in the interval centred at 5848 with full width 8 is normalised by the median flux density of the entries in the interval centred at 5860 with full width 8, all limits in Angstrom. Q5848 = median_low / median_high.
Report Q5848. 0.99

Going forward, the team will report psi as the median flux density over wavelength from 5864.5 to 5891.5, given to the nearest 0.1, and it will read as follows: 14.2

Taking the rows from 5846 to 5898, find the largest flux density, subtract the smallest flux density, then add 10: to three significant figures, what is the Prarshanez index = 11.7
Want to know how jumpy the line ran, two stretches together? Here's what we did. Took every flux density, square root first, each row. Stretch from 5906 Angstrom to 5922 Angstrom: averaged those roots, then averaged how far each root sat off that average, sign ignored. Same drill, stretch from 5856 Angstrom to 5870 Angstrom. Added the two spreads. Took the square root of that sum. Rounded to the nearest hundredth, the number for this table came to 0.30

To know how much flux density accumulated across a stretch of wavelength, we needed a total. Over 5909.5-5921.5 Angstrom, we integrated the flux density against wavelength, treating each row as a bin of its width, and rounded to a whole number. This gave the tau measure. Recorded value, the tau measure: 170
